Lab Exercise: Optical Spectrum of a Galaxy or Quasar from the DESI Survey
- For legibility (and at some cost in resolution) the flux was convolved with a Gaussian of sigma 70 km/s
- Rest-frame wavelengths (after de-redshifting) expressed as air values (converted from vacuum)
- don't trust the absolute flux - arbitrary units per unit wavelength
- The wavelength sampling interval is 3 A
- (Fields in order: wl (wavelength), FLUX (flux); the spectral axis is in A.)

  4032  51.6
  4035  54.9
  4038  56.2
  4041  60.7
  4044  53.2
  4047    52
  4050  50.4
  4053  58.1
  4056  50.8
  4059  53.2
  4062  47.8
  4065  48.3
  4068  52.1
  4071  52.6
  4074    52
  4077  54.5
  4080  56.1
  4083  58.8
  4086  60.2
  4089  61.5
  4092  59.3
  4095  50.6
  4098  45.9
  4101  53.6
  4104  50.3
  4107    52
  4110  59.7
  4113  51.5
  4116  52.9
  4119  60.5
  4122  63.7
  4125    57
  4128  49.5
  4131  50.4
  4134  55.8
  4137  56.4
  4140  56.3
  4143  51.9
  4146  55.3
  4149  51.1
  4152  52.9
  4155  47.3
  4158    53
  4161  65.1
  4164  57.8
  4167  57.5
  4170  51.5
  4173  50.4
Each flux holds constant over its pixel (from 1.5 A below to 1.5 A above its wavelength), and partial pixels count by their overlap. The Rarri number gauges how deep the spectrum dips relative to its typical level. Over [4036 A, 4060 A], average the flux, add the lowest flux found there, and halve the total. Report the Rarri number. 52.4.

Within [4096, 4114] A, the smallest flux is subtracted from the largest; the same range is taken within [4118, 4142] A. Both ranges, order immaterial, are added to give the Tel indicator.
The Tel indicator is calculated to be 28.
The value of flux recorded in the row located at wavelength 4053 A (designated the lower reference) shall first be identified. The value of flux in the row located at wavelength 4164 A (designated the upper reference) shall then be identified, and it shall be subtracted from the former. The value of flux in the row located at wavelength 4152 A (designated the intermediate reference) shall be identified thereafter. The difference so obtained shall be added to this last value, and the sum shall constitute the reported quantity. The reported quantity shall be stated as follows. 53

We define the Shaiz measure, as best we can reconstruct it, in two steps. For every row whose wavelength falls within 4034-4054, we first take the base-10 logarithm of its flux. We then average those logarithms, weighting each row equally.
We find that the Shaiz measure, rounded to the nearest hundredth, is 1.74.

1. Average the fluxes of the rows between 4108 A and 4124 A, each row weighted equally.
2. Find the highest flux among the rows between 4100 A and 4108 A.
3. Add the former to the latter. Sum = 111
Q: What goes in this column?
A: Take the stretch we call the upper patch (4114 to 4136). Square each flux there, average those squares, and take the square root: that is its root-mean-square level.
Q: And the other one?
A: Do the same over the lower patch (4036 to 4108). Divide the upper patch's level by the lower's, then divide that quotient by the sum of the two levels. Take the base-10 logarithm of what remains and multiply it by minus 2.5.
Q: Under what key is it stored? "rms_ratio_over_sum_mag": 5.063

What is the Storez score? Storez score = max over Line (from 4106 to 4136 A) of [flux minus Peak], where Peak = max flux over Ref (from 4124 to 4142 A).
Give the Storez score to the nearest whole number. 7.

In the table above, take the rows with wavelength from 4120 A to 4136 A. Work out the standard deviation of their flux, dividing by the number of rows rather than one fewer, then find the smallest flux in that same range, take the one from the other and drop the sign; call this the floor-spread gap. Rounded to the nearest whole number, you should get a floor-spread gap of 44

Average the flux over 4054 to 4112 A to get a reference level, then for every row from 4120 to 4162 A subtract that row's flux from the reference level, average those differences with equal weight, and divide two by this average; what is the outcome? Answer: -2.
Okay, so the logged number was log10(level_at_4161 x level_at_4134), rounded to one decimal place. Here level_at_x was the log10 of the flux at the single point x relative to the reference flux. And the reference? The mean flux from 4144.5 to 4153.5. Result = -2.7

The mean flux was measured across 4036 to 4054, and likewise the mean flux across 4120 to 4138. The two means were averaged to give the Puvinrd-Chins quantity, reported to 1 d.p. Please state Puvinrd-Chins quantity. 55.3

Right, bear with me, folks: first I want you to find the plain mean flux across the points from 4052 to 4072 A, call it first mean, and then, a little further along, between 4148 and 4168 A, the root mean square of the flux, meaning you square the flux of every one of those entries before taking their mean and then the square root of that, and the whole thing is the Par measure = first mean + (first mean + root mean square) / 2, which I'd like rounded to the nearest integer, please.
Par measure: 105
